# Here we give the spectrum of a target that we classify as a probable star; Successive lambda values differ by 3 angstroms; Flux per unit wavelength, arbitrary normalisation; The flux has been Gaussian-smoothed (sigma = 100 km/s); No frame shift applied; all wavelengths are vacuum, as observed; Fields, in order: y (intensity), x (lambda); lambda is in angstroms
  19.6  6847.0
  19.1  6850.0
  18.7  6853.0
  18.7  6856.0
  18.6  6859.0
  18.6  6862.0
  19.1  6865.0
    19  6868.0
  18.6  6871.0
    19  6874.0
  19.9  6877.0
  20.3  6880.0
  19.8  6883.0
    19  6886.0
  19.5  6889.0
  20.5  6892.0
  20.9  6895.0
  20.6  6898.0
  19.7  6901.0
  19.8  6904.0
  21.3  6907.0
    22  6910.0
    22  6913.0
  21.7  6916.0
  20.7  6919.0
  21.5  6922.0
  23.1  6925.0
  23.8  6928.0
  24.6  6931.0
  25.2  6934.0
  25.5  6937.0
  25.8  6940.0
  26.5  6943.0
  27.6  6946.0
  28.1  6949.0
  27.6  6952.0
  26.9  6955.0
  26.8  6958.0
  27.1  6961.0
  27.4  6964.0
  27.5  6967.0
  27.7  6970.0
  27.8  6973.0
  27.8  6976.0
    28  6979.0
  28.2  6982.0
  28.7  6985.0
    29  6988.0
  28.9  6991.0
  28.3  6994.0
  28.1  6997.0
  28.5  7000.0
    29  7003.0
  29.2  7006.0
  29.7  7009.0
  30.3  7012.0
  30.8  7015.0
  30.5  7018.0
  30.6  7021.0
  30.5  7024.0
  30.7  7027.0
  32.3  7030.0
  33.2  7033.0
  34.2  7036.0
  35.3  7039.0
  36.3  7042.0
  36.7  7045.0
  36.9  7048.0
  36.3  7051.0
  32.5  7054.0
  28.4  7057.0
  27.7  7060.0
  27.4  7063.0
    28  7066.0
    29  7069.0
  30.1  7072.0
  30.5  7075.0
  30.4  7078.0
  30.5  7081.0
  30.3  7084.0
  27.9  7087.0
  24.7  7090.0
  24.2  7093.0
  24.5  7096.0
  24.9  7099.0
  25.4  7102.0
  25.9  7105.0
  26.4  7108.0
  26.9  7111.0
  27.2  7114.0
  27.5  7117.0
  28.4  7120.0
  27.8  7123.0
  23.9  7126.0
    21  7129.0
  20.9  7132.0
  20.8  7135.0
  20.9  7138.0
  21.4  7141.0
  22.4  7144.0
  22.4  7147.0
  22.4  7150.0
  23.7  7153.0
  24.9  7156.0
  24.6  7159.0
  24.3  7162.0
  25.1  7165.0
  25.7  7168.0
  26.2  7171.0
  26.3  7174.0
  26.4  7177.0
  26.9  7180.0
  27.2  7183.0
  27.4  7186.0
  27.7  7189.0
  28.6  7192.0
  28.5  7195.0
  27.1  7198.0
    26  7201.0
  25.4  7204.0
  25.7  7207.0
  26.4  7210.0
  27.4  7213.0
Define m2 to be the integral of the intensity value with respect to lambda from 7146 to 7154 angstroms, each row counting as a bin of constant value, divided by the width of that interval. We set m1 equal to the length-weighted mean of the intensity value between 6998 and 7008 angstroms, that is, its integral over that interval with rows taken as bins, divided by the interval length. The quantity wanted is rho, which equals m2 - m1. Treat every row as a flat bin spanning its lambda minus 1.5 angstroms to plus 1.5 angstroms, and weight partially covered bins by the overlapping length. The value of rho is -6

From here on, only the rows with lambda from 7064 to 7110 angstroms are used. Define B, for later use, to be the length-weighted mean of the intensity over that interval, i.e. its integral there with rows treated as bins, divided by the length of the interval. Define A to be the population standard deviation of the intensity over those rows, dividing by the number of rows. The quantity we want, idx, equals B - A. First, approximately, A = 2.4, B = 28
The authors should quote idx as 25.1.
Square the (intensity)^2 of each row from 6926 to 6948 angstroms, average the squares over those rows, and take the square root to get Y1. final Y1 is 658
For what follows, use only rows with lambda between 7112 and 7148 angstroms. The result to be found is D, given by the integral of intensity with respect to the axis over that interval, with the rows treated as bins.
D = 856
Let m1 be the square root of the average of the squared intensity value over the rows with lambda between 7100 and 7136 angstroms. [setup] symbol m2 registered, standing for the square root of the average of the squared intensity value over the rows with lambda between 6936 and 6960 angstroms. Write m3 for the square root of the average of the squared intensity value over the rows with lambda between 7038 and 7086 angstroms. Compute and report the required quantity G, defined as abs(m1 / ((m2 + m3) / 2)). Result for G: 0.9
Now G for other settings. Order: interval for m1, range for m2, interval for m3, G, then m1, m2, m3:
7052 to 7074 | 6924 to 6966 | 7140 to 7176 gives 1.2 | 29.1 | 26.2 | 24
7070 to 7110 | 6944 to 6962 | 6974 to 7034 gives 1.0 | 27.5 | 27.4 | 30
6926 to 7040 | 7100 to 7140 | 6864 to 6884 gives 1.3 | 28.7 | 25.0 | 19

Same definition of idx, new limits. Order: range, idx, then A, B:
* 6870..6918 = 19.3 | 1.0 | 20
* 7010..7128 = 26.0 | 3.6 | 30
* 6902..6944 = 21.0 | 2.0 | 23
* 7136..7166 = 21.7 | 1.4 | 23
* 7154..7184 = 24.8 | 0.9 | 26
